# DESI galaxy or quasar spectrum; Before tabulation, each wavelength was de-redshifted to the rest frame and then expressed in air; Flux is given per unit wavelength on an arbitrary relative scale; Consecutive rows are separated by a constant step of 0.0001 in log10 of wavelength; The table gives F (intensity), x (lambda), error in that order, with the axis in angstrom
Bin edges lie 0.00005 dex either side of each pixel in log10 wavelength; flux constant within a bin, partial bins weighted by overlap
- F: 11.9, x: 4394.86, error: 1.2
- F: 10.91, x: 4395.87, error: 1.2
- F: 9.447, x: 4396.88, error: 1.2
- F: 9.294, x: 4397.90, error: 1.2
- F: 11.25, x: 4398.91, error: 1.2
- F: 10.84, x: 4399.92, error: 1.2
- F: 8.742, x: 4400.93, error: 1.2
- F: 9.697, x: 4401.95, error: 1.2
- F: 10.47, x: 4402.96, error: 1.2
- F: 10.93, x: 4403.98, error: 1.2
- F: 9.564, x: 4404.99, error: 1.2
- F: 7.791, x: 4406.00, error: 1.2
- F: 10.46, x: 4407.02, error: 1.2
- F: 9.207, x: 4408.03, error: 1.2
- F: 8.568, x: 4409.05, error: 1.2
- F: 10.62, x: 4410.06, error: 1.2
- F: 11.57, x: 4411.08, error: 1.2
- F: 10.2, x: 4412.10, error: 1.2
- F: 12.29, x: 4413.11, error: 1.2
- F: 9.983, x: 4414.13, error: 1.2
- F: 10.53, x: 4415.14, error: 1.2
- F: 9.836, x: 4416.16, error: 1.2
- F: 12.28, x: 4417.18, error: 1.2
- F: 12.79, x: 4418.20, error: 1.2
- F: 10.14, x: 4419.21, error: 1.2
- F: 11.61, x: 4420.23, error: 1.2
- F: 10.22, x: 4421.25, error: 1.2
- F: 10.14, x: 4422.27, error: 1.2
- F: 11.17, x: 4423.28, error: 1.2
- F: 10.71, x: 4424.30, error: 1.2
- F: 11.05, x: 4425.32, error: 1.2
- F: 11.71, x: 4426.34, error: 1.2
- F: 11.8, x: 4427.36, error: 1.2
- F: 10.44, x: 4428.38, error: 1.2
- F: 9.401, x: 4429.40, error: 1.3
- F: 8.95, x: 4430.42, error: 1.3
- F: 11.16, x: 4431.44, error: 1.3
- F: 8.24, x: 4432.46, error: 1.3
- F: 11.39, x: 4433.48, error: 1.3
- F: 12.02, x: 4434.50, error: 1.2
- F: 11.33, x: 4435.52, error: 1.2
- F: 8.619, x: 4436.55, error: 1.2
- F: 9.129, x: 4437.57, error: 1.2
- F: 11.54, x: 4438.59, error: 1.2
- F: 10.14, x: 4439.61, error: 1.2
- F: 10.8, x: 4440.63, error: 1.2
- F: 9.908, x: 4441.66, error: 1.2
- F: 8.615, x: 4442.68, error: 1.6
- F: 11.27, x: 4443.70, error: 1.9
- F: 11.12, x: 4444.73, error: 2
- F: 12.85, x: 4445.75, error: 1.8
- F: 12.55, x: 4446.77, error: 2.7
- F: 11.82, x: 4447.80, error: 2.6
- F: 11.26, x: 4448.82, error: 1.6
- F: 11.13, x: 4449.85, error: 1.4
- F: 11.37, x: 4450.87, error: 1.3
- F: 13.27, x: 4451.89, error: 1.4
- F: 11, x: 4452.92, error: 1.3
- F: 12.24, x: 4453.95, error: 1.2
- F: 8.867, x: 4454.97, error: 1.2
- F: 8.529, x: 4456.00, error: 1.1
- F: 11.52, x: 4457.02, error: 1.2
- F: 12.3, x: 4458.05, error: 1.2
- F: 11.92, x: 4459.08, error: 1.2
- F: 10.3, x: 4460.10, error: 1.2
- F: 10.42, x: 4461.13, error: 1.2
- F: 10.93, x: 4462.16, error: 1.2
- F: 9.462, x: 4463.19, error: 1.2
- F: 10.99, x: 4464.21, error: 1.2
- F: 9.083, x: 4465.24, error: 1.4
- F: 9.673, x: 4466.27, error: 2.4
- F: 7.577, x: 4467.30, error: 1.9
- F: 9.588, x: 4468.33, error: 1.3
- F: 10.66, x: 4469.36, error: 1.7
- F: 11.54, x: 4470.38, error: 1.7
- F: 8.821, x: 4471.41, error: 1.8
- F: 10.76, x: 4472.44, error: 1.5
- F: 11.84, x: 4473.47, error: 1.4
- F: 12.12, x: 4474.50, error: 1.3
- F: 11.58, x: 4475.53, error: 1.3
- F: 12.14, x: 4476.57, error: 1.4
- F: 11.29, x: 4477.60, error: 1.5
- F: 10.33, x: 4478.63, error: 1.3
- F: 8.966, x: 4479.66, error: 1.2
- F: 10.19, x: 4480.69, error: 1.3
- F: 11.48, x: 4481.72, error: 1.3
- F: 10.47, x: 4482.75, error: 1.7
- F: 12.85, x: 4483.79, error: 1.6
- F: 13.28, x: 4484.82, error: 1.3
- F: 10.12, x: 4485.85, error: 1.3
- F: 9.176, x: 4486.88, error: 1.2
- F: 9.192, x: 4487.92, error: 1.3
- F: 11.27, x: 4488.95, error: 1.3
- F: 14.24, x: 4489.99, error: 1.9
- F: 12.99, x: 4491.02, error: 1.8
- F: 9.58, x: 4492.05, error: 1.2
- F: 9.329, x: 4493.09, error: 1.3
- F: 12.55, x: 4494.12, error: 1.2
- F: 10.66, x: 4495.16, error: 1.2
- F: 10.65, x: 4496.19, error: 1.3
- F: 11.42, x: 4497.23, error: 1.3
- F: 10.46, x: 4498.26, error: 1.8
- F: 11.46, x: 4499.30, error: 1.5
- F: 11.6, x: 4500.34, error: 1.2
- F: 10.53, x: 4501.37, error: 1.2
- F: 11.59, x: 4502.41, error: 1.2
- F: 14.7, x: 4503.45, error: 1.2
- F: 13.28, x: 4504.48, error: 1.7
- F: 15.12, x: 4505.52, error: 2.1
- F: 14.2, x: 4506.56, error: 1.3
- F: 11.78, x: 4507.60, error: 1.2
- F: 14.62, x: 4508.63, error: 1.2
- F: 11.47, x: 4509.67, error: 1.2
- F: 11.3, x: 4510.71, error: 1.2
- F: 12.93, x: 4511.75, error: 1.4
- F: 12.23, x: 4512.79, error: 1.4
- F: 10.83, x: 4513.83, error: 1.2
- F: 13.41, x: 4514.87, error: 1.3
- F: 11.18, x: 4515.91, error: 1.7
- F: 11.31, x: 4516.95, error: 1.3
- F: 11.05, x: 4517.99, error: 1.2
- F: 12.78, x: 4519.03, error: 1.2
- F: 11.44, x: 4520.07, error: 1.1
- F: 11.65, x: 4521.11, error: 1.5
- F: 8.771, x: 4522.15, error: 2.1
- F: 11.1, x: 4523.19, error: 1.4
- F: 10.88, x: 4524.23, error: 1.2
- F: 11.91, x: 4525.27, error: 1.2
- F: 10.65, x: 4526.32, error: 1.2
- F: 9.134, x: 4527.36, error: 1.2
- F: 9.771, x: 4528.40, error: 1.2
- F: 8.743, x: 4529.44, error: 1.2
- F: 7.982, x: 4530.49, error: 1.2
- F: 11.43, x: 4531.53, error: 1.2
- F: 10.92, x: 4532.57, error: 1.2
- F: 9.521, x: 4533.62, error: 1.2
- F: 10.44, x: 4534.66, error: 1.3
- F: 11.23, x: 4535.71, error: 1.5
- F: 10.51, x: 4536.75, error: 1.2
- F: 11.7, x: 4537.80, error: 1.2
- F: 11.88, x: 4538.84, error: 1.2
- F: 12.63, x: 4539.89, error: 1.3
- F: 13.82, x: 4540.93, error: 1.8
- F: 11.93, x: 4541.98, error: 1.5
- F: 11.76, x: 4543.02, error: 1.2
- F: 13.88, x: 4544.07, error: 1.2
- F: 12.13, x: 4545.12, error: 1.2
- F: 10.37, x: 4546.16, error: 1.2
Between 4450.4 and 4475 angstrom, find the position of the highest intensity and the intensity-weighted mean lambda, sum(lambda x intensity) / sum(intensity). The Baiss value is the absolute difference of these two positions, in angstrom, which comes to 10.6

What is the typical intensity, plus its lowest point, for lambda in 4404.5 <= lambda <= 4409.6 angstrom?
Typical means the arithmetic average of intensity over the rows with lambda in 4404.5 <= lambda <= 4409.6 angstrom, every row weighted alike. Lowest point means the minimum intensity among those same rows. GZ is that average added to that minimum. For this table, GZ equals 16.9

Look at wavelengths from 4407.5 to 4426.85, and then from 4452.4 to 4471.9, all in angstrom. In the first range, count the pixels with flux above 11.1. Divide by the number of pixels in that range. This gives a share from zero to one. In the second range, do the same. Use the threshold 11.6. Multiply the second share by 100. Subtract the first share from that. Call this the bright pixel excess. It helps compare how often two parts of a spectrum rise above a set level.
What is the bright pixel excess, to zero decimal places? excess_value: 15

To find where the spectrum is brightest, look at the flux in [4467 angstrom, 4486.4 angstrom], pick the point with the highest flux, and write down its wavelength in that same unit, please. 4484.82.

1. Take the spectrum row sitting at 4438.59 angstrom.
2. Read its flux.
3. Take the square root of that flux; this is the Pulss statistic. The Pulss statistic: 3.4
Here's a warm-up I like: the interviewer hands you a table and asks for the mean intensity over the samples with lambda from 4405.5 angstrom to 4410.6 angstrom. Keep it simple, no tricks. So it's 9.3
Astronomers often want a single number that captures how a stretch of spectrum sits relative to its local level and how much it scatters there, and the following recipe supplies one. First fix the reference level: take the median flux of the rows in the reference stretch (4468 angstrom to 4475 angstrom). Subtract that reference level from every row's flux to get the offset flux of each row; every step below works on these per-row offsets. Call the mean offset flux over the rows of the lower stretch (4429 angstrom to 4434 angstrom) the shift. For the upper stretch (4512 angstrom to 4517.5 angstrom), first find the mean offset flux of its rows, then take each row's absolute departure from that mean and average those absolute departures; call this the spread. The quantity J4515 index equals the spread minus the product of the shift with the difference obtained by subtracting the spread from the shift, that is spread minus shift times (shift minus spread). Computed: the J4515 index -0.8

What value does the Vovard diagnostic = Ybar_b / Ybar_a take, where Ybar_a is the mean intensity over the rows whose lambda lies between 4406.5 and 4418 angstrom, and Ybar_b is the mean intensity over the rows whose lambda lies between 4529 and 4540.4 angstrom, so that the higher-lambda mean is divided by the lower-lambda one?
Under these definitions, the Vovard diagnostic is 1.01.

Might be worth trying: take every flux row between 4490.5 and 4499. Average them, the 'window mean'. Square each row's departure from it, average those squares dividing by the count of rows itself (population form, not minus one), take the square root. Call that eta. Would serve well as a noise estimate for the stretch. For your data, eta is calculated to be 1.22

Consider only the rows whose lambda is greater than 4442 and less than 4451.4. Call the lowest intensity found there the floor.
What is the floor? 8.615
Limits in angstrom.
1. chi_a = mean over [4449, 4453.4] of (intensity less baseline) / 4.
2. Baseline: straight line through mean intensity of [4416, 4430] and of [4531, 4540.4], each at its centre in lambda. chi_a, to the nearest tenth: 0.2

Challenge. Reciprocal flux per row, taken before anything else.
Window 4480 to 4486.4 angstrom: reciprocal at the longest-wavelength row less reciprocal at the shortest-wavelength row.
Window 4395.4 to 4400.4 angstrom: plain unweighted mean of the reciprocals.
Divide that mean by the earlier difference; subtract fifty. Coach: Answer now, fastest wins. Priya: 93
